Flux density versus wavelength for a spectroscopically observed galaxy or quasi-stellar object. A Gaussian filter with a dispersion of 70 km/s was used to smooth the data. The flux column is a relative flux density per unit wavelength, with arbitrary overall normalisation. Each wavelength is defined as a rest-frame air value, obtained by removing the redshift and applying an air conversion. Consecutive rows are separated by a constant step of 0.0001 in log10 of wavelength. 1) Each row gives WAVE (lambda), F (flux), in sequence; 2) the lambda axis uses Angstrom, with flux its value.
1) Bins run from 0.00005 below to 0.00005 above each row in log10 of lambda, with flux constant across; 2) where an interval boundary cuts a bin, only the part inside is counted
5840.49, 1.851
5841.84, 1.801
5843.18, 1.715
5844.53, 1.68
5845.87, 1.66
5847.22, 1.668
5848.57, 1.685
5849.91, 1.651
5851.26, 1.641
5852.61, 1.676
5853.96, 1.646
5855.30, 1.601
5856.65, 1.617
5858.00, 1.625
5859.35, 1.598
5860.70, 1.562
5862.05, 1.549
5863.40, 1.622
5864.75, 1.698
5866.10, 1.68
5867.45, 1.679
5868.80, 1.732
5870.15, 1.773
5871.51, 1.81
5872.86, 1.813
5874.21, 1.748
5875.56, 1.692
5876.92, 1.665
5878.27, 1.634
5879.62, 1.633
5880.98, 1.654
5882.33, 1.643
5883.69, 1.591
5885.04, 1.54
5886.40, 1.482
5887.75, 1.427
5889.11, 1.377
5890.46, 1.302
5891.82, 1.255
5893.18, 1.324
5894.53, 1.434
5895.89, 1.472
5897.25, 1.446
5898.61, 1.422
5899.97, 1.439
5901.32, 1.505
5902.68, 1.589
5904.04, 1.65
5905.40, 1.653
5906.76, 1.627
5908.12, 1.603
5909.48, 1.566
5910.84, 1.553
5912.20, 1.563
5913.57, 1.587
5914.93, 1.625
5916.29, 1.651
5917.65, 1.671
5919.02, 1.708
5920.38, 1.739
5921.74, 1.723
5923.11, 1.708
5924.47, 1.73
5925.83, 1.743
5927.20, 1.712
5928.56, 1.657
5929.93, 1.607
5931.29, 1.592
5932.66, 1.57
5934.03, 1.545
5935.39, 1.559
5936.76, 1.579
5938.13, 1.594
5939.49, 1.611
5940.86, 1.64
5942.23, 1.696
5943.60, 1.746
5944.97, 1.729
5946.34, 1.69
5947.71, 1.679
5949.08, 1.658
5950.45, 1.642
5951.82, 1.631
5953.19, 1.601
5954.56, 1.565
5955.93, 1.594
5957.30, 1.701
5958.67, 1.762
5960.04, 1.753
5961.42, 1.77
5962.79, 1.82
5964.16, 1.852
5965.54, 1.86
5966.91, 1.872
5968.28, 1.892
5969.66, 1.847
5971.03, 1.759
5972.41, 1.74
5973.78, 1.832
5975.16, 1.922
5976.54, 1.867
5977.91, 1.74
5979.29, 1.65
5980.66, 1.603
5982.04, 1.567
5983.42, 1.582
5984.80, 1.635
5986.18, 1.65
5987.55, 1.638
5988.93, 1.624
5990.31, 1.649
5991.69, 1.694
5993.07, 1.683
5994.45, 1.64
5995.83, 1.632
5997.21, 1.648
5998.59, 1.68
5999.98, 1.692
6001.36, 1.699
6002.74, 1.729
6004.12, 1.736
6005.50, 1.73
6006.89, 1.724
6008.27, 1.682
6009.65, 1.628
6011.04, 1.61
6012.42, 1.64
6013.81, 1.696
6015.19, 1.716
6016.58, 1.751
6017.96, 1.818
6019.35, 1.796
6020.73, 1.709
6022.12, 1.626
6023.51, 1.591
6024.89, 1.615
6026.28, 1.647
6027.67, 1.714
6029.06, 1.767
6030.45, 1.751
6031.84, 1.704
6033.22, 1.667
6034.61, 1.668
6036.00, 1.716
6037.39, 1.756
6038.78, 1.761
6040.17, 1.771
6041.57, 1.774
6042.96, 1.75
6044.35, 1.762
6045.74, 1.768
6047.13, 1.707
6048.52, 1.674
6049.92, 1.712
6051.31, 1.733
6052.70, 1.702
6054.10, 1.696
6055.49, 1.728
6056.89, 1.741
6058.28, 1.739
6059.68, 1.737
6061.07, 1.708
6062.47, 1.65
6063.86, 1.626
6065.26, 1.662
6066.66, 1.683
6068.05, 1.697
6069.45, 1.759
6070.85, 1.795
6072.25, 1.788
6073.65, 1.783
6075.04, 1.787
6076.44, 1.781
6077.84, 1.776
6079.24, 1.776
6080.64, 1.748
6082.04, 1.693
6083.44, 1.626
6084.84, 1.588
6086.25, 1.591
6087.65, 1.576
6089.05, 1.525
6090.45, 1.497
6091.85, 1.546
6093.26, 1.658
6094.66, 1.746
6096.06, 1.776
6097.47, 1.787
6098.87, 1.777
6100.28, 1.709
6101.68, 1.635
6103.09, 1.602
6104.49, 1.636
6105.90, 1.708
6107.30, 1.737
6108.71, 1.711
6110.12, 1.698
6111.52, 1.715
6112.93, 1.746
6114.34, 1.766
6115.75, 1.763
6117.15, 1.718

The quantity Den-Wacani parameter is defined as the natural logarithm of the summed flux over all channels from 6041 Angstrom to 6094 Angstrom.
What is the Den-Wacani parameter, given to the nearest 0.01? 4.17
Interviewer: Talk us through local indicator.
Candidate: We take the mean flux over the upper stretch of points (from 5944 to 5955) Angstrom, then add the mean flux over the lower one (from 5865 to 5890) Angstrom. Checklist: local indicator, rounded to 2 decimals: 3.29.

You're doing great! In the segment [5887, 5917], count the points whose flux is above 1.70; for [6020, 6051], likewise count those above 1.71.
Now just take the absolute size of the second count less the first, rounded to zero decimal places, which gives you 12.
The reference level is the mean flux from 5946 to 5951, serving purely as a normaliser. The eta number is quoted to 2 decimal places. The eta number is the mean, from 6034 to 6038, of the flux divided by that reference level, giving 1.03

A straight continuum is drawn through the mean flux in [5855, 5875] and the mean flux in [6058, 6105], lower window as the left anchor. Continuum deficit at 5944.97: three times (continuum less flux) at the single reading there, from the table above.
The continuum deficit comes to -0.15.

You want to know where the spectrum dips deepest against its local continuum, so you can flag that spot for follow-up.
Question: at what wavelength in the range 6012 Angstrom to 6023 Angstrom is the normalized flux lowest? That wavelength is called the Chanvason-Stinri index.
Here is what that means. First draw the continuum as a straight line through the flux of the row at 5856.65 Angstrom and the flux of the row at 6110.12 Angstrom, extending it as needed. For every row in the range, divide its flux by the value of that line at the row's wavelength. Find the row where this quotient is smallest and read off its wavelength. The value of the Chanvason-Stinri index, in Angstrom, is 6022.12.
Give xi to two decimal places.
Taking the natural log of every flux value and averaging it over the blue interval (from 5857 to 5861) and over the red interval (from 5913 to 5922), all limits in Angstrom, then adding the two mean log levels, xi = 0.98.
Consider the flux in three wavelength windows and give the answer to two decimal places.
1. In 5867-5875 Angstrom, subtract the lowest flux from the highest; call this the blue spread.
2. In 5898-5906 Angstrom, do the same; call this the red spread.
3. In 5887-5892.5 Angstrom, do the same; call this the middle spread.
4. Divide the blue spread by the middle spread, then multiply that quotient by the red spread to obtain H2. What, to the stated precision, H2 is 0.18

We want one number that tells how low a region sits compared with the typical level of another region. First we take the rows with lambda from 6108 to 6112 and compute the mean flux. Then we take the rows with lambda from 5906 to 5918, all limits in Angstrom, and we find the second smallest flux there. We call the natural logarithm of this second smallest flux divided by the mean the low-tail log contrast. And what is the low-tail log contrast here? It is -0.09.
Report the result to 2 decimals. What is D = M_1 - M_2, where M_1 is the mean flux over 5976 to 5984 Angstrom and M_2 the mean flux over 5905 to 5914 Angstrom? 0.08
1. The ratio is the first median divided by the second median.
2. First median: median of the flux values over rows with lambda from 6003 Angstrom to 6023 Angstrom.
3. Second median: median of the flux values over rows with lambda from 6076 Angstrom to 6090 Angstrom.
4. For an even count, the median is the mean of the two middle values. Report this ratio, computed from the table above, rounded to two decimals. 1.03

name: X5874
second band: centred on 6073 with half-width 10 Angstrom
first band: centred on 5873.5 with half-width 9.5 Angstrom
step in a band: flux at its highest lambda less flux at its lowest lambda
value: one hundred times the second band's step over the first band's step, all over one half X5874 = -244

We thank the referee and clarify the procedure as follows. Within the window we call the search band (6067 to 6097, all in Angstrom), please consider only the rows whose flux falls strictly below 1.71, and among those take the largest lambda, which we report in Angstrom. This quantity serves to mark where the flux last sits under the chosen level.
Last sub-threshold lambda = 6093.26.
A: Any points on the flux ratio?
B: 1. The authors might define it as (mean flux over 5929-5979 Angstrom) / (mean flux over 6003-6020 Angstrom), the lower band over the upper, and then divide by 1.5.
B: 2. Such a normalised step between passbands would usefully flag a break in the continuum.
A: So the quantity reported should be 0.67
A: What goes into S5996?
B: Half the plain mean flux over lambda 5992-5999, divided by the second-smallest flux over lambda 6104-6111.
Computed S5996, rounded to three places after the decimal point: 0.488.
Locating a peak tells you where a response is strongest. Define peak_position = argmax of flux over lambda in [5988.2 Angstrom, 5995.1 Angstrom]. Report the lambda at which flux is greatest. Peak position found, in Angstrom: 5991.69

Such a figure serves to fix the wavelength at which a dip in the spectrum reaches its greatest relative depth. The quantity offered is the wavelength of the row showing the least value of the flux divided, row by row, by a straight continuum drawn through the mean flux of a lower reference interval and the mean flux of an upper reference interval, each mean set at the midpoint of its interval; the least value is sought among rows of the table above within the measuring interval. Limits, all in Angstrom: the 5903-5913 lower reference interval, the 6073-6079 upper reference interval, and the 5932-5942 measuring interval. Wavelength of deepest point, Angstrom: 5934.03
